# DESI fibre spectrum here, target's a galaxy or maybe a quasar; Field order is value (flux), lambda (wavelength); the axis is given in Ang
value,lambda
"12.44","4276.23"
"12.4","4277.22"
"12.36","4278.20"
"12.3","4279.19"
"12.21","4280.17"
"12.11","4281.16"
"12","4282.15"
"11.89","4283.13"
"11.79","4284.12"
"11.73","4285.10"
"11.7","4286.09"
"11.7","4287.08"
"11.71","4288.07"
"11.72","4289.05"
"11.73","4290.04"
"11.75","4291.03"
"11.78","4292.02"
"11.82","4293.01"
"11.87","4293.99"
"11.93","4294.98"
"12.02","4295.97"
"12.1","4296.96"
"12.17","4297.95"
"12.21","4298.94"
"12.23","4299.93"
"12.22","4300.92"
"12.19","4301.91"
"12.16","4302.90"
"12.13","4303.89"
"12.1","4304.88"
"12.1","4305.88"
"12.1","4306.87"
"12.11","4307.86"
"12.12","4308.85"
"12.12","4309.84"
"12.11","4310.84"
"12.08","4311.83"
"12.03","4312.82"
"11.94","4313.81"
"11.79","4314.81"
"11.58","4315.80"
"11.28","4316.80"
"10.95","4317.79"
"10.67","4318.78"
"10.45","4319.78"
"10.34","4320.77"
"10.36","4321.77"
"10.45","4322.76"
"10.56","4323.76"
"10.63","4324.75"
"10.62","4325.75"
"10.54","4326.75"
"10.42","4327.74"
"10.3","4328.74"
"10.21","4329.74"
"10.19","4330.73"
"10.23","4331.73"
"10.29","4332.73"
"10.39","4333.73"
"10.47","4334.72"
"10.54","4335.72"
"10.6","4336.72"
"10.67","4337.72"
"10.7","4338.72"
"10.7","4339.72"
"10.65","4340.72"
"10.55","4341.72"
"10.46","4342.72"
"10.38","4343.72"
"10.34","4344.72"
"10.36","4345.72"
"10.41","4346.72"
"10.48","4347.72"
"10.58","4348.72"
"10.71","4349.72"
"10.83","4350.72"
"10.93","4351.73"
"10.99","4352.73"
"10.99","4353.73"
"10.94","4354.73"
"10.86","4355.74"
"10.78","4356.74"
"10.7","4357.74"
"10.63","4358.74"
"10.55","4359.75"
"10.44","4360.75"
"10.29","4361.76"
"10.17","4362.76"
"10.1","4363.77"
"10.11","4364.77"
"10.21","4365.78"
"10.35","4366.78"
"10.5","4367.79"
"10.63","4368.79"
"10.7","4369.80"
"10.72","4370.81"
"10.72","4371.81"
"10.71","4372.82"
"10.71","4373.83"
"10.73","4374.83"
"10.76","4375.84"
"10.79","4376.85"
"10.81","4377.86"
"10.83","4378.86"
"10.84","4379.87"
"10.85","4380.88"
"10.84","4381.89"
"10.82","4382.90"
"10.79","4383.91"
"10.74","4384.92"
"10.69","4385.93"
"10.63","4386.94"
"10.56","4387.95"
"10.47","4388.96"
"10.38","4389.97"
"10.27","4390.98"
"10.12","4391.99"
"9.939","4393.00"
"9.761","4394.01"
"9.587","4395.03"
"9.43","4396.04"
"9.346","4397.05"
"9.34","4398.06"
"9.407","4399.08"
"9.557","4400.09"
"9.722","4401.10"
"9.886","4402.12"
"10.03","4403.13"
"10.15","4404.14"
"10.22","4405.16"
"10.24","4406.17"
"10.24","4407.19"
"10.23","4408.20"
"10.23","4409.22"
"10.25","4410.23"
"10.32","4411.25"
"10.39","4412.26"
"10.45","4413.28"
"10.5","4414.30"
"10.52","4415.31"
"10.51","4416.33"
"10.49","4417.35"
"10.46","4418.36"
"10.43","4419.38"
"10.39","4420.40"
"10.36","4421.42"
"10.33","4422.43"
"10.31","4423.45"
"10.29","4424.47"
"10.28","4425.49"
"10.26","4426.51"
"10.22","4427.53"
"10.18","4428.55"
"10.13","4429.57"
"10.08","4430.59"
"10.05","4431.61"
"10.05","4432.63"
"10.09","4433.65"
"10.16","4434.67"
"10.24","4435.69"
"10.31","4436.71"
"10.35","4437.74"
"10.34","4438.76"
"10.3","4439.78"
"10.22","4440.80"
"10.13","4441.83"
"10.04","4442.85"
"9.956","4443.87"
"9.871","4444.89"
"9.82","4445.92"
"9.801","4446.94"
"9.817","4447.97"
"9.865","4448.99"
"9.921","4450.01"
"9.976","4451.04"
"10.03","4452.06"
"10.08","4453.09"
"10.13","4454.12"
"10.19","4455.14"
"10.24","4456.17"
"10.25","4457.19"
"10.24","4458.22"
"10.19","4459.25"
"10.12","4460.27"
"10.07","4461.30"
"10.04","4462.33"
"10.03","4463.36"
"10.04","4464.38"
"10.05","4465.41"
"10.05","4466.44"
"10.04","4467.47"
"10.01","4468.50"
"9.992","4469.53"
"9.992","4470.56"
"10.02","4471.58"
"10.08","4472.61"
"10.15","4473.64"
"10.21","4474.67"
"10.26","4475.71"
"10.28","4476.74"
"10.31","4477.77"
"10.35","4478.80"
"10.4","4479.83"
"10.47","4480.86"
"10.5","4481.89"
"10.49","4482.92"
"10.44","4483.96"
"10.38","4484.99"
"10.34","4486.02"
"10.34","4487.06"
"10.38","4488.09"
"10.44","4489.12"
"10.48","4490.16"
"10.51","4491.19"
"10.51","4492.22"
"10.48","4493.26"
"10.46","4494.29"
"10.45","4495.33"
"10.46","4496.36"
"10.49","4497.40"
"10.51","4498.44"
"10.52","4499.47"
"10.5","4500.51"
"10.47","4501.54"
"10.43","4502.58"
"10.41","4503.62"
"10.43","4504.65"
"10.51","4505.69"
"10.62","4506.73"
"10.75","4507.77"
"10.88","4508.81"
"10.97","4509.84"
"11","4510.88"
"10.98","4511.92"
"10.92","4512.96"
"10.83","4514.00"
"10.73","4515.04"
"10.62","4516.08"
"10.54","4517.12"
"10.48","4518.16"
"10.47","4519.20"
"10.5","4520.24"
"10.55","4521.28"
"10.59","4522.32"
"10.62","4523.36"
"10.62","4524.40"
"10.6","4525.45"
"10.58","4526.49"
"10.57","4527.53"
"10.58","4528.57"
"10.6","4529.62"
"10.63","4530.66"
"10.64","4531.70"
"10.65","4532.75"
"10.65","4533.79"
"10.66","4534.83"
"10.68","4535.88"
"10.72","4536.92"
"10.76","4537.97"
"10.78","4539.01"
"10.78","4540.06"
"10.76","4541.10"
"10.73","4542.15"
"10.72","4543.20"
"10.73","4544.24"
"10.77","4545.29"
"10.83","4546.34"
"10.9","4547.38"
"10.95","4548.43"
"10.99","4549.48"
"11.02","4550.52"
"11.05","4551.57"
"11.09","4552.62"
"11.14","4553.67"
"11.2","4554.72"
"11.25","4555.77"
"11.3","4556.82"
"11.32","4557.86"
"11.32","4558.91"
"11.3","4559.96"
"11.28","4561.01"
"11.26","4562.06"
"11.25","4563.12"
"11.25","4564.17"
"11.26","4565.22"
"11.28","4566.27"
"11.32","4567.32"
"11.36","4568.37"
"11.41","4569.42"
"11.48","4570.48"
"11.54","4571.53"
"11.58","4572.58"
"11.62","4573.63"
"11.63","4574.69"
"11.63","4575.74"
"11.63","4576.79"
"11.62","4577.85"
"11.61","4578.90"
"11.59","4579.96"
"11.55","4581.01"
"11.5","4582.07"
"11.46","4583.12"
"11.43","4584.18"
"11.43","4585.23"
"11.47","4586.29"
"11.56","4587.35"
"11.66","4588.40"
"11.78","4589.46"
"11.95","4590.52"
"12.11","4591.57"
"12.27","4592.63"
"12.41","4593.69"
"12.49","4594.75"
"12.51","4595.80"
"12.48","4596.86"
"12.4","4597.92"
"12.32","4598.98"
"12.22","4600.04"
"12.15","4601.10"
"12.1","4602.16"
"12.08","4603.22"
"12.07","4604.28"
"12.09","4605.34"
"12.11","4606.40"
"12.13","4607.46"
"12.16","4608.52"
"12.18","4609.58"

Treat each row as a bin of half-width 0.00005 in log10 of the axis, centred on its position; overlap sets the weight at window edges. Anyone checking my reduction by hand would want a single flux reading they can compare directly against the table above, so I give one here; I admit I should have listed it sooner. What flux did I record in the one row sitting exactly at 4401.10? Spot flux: 9.722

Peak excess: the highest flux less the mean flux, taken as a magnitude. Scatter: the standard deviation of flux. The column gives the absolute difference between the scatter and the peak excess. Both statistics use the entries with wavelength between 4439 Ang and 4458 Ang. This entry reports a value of 0.10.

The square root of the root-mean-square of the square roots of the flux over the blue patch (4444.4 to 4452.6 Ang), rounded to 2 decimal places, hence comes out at 1.77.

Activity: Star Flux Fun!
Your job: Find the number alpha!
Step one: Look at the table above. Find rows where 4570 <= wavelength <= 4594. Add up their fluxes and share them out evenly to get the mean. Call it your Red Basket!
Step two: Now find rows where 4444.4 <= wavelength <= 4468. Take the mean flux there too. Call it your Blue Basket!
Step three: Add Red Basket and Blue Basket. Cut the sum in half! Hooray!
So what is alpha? 10.9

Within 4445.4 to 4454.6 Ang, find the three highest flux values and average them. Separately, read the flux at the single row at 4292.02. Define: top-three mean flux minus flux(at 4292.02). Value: -1.7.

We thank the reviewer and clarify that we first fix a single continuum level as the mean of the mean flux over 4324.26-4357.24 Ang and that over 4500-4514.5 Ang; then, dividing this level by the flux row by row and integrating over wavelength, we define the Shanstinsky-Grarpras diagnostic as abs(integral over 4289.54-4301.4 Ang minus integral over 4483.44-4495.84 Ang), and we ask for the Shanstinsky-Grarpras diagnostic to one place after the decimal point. 2.1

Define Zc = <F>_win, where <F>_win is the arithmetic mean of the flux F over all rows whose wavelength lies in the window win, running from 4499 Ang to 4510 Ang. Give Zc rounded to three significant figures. 10.6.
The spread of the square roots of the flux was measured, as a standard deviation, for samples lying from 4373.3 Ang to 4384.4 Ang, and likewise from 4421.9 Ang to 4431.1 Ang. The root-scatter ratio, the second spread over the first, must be 1.9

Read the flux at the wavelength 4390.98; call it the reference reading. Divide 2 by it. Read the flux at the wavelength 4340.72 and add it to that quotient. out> 10.8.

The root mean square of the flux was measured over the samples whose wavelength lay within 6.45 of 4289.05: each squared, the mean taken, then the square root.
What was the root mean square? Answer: 11.8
